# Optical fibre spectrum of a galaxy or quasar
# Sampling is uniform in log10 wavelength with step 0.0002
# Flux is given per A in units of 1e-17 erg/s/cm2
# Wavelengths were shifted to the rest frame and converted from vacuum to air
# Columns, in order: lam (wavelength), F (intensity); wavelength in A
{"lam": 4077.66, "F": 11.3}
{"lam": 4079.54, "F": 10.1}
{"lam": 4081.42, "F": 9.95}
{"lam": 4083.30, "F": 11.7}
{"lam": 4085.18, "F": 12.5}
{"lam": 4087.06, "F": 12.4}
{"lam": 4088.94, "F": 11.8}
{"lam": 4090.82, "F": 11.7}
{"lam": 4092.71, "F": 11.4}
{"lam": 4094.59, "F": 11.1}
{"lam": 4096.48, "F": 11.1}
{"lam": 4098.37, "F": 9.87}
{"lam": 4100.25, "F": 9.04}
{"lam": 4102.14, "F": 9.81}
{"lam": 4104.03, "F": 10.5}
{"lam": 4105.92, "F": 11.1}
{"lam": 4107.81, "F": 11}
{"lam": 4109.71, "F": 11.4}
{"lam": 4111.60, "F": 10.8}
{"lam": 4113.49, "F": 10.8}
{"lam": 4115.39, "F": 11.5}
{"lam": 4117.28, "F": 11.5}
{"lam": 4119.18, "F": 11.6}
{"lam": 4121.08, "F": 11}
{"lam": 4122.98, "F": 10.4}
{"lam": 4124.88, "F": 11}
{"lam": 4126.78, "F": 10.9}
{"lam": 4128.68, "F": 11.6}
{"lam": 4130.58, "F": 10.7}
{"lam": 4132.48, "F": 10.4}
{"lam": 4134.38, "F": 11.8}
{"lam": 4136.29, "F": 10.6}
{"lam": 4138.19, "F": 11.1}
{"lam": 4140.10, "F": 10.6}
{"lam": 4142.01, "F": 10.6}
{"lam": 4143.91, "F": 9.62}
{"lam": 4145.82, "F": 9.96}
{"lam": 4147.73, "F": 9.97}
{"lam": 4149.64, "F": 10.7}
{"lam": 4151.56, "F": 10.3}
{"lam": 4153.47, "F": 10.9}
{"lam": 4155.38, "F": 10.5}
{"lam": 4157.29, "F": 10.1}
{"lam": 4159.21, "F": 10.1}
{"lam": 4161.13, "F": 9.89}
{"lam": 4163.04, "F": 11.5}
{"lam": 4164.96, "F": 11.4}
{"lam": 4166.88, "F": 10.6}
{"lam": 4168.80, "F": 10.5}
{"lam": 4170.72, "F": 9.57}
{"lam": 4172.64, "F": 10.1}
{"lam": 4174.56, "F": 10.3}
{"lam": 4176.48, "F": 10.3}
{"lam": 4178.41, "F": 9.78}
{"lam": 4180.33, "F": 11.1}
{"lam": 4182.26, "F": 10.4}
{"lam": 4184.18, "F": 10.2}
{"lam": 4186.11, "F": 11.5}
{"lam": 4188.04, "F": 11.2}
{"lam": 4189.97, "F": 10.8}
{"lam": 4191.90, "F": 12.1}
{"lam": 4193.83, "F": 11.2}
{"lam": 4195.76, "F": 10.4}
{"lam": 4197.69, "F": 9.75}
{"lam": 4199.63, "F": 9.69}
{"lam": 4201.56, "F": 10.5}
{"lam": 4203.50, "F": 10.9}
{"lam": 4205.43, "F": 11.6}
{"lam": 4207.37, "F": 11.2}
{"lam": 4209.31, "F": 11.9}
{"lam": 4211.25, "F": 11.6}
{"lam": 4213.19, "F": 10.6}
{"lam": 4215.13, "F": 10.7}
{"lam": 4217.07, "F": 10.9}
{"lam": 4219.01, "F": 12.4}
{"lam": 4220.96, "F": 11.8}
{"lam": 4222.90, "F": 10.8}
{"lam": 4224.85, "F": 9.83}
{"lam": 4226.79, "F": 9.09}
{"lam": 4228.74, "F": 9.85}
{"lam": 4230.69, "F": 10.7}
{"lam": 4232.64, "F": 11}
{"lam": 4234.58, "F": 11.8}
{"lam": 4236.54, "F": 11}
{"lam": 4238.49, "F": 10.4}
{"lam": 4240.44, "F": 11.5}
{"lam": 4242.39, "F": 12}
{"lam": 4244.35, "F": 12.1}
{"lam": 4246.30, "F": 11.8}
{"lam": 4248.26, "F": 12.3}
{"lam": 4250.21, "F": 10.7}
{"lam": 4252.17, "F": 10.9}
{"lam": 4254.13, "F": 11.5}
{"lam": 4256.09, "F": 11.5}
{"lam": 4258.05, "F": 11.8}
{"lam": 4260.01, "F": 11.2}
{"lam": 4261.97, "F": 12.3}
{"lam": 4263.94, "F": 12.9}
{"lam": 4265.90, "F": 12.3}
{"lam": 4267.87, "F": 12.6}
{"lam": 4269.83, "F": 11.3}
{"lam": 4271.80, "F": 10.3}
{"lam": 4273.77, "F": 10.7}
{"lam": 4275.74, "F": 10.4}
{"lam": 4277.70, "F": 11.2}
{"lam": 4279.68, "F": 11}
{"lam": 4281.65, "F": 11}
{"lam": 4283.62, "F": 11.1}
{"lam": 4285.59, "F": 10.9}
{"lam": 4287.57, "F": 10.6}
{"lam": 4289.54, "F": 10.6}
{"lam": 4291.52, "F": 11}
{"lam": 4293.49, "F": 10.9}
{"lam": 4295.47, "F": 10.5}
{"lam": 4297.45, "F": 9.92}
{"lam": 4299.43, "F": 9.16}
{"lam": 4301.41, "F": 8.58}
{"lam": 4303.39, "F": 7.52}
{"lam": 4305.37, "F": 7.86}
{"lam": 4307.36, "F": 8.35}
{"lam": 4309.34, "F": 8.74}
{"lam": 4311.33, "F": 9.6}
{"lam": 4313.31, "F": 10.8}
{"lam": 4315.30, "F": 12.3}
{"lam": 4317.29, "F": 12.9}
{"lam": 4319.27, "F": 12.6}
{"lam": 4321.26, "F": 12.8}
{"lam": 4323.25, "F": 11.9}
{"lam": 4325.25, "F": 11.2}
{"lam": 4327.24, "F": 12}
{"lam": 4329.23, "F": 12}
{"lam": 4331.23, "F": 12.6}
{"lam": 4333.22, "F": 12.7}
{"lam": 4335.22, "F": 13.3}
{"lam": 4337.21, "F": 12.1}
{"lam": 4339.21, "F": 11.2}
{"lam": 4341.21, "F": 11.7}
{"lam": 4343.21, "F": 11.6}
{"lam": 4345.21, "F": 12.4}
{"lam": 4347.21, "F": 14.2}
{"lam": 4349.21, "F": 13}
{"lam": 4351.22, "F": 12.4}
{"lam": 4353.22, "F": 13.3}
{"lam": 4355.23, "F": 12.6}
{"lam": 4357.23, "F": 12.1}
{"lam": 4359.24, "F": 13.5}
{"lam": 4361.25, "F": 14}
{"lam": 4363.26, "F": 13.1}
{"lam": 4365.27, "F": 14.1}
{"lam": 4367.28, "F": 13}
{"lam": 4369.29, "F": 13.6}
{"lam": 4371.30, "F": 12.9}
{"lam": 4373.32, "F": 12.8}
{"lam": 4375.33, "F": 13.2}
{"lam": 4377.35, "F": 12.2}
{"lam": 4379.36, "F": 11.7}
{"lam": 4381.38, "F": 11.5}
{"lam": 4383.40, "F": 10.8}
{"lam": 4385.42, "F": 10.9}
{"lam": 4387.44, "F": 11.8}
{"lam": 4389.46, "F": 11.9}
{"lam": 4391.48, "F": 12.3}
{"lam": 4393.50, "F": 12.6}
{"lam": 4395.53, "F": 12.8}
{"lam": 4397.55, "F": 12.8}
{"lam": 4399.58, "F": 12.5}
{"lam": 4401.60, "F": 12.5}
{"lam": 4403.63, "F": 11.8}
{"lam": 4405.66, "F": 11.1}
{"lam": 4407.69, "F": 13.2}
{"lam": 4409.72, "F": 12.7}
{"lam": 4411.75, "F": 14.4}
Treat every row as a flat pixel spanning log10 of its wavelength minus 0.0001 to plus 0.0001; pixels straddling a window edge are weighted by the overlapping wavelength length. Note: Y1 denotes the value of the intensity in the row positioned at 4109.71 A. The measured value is 11.4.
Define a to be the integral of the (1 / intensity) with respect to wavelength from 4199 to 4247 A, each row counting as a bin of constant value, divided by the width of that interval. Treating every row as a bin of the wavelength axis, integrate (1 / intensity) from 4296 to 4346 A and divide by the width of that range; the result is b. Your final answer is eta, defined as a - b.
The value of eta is -0.0021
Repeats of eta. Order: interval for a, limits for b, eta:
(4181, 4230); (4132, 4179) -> -0.0031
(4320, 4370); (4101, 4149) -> -0.0135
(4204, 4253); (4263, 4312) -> -0.0080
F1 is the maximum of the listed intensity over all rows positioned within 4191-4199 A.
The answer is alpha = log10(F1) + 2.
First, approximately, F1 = 12.1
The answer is 3.08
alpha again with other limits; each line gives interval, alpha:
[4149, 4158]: 3.04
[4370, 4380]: 3.12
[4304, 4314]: 3.03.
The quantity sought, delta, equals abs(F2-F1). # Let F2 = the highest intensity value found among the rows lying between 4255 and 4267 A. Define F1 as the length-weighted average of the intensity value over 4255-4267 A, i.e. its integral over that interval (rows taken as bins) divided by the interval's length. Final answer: 0.90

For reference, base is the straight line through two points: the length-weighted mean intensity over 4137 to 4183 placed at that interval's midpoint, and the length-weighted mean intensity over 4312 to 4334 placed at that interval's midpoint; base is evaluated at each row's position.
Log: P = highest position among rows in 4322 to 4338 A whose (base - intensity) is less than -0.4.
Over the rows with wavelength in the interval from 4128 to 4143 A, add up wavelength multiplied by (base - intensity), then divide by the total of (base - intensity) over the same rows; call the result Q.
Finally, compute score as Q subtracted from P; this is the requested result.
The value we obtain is 201.2 A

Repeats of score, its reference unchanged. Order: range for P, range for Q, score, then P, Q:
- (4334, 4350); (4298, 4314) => 43.6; 4349.21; 4305.6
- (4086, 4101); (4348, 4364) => -261.4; 4096.48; 4357.9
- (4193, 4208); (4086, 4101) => 115.0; 4205.43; 4090.4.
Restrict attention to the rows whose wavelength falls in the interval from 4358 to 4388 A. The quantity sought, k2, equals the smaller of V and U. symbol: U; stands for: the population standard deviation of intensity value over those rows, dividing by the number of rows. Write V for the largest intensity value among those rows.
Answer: 1.0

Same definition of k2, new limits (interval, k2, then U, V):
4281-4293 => 0.2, 0.2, 11.1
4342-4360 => 0.7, 0.7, 14.2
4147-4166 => 0.5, 0.5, 11.5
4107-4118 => 0.3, 0.3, 11.5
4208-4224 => 0.6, 0.6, 12.4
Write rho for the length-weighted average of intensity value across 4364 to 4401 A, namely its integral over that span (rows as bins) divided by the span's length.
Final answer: 12.4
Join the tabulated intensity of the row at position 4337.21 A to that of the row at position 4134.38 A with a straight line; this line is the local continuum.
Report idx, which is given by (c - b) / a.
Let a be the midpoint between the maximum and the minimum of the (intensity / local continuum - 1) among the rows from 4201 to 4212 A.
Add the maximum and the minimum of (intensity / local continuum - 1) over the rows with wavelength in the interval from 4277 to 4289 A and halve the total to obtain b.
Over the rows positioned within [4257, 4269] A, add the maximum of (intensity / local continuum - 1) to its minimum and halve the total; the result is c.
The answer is -1.7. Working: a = -0.059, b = -0.09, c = 0.005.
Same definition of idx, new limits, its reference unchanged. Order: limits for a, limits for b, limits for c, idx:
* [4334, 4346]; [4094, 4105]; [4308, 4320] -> 3.2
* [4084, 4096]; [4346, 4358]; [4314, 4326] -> -15.4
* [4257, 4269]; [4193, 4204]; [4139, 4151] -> -3.7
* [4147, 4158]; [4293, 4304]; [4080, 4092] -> -1.6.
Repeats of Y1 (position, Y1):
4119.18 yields 11.6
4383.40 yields 10.8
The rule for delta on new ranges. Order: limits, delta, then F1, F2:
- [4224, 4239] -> 1.33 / 10.47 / 11.8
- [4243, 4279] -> 1.36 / 11.54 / 12.9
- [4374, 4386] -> 1.42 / 11.78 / 13.2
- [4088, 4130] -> 0.85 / 10.95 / 11.8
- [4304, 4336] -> 2.00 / 11.30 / 13.3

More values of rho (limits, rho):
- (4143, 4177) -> 10.4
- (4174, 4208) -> 10.7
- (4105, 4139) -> 11.1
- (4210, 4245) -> 11.0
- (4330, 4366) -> 12.8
